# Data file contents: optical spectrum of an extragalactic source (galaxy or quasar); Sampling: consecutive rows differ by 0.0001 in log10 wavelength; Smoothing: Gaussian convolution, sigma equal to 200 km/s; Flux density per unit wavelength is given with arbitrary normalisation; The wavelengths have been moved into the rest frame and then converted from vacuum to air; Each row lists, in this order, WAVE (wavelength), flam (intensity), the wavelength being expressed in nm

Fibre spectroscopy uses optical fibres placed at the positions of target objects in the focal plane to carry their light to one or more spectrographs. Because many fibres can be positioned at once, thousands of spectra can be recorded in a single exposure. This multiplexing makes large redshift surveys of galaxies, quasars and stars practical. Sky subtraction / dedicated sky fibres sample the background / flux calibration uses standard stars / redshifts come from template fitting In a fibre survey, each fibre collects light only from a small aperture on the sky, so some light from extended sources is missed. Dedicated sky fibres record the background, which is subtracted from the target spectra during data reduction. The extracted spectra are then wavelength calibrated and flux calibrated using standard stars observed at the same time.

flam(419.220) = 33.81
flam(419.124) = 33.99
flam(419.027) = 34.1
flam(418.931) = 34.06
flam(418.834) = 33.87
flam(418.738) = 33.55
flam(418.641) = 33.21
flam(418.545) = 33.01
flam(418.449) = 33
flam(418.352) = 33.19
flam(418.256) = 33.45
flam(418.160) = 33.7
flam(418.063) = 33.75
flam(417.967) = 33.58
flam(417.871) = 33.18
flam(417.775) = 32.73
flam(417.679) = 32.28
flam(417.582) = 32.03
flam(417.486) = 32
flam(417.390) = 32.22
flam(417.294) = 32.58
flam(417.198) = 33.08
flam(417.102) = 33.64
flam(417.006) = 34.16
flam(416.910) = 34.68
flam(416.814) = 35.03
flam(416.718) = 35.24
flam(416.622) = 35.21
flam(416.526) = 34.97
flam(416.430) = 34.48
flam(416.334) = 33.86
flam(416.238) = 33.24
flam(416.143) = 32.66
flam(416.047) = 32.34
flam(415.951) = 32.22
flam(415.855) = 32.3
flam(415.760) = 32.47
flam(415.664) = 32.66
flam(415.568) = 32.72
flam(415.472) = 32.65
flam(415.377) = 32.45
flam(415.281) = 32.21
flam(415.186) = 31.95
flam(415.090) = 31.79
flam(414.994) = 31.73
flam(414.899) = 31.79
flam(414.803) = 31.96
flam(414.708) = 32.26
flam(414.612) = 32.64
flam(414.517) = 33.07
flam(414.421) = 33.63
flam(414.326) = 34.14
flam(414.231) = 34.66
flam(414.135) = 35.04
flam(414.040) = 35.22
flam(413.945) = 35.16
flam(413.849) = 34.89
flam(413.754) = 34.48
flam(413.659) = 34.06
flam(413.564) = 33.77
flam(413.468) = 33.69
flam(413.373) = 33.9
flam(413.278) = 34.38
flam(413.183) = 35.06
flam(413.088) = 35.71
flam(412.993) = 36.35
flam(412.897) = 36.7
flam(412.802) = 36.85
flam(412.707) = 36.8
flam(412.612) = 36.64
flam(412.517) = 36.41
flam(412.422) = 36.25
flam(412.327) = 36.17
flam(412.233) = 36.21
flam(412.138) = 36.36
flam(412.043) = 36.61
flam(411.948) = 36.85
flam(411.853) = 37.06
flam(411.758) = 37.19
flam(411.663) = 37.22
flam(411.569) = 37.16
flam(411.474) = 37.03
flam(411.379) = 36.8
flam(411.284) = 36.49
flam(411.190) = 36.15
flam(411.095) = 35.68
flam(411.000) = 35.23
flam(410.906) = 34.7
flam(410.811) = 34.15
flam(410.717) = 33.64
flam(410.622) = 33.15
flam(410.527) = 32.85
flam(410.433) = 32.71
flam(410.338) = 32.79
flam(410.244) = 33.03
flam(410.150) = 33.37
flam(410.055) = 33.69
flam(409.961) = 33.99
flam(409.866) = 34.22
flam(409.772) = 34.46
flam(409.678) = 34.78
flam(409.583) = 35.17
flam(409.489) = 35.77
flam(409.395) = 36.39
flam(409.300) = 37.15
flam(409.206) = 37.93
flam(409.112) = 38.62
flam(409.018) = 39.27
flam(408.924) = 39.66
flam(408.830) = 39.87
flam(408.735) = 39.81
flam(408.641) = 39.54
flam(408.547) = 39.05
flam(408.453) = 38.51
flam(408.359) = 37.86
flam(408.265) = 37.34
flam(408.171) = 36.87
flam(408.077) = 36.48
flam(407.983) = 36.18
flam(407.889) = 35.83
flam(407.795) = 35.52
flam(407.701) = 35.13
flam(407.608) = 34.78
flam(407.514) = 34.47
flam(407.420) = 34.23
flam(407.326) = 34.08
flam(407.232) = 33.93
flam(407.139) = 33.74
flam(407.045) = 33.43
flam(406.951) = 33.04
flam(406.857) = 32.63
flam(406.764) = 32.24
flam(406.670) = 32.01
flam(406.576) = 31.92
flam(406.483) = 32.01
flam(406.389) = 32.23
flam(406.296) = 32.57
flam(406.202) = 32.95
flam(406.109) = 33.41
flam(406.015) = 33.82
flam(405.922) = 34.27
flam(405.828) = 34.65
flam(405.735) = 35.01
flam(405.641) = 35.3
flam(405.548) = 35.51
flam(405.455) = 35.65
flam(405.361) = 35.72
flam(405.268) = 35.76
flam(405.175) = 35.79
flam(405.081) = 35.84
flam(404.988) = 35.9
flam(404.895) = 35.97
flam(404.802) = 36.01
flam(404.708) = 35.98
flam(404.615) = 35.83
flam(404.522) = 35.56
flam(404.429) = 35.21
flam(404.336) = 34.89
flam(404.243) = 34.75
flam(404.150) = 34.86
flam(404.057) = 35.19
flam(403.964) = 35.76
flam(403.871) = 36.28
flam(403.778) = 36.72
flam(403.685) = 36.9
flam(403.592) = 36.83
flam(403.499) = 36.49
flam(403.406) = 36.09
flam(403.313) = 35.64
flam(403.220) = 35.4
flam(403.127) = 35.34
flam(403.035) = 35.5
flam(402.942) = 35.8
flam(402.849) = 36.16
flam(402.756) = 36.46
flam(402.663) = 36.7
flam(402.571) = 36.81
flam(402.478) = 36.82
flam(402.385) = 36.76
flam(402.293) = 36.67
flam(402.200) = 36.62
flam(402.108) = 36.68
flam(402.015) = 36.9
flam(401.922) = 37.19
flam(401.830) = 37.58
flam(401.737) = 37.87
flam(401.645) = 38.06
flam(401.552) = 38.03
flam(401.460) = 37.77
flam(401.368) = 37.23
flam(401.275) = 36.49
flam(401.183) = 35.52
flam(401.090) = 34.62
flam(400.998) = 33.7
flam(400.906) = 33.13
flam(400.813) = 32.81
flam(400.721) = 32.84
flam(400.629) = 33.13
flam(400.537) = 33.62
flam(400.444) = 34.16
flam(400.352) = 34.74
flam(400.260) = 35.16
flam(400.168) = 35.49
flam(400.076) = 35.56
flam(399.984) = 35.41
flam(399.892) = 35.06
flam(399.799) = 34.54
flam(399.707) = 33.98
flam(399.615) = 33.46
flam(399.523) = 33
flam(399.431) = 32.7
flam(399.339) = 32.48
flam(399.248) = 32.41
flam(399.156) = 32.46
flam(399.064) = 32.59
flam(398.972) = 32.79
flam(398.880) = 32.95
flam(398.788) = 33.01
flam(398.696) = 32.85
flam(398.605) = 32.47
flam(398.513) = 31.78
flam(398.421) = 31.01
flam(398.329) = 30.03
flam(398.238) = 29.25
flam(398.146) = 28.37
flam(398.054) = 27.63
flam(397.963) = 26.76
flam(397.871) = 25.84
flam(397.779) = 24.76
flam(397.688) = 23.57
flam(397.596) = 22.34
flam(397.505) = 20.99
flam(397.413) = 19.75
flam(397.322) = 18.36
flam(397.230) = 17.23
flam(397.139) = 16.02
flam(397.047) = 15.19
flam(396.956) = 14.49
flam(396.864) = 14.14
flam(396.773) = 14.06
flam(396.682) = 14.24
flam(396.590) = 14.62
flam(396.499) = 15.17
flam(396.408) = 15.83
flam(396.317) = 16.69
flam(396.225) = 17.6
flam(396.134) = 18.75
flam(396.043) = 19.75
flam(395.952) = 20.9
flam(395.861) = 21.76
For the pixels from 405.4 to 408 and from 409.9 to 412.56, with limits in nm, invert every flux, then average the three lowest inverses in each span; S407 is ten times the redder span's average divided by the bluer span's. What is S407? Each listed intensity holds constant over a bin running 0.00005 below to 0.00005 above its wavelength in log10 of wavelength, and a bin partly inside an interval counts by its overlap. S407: 9.6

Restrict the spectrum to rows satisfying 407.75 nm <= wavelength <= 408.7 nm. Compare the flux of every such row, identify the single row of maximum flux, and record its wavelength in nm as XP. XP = 408.641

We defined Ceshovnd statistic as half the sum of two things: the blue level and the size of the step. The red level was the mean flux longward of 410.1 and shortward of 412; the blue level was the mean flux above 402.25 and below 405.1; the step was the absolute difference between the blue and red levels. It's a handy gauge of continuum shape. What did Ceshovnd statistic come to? 18.4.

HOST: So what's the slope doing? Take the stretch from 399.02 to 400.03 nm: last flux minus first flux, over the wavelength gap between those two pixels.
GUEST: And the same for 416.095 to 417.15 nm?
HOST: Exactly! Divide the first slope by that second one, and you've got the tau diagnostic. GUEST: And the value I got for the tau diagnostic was 3.0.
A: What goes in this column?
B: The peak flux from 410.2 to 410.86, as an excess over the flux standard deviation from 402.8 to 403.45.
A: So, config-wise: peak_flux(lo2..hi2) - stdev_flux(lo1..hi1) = 33.8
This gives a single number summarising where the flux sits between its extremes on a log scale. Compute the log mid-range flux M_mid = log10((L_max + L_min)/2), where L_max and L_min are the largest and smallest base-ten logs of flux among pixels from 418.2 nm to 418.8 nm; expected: 0.182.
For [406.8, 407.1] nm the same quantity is 0.182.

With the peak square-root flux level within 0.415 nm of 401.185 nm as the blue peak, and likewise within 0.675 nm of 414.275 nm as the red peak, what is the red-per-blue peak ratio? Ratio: 0.96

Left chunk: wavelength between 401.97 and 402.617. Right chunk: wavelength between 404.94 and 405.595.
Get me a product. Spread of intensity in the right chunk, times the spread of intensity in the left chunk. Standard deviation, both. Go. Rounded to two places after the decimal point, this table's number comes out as 0.01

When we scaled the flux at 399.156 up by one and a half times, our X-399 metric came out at 49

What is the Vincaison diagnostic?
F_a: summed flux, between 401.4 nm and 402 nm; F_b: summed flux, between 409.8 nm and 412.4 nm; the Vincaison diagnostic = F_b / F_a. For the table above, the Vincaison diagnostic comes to 4.2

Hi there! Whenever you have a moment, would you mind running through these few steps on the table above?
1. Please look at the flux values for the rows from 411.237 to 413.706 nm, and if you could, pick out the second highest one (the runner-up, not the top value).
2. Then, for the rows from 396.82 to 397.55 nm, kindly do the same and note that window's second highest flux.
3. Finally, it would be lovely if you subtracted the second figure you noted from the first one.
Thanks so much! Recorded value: 17.4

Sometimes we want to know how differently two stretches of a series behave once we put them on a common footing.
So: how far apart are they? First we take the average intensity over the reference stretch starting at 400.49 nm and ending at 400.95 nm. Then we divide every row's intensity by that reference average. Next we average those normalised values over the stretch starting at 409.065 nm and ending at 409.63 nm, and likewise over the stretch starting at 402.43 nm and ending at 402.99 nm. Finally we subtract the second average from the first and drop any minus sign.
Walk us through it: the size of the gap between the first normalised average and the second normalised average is 0.01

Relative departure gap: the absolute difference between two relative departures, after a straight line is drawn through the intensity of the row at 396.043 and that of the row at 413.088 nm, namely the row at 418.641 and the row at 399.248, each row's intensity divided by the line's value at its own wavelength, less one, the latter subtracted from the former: 0.61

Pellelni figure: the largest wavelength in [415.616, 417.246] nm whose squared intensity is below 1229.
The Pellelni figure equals 417.198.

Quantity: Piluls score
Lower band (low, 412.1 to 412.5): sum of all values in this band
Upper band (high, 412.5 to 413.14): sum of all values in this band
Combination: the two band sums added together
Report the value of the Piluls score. 400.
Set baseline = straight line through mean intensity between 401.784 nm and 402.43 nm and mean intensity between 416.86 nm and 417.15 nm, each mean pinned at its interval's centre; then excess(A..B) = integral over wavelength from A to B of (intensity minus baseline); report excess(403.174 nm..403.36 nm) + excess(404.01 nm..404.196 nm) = -0.5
